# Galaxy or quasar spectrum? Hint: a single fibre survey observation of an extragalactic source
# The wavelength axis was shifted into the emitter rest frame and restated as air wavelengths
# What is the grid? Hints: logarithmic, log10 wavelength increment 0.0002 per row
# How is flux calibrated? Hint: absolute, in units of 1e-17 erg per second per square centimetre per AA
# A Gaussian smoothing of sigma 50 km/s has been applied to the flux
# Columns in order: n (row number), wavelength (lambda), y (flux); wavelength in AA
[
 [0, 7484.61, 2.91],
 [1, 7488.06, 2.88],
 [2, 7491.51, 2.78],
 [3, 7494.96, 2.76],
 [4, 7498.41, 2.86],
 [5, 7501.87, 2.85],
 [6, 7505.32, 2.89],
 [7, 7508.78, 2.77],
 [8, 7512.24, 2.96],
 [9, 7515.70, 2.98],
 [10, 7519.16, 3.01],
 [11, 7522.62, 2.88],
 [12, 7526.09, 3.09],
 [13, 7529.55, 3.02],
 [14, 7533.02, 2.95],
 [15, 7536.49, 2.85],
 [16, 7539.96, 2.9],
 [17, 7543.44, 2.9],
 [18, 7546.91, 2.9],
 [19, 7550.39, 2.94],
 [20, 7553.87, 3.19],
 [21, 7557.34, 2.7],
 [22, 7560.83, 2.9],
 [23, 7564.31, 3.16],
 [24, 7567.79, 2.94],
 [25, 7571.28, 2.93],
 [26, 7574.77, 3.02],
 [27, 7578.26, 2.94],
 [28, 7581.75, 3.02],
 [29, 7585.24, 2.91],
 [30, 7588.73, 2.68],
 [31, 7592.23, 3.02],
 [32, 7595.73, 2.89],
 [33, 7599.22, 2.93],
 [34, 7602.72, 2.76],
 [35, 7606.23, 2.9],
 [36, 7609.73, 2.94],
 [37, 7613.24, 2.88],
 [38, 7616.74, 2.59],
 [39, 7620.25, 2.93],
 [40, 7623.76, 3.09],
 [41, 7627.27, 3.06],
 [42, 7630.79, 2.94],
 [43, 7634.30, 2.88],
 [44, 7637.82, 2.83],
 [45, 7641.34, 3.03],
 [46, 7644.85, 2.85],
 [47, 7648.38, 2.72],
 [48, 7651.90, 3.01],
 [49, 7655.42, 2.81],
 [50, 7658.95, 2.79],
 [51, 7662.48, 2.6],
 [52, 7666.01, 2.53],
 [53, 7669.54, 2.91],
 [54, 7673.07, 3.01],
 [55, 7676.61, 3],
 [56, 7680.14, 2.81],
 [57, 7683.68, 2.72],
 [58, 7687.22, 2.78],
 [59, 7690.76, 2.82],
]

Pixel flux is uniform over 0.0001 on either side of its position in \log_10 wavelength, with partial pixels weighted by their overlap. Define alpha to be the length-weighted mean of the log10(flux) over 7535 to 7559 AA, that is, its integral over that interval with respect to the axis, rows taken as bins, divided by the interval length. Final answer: 0.464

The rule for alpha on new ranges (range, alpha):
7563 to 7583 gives 0.477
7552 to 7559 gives 0.468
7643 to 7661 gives 0.452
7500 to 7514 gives 0.457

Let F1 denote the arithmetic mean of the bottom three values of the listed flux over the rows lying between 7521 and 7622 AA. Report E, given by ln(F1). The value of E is 0.98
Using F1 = 2.66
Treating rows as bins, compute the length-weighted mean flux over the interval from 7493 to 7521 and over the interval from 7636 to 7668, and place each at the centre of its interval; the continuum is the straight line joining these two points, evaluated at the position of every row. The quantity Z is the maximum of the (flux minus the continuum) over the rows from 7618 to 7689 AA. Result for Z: 0.276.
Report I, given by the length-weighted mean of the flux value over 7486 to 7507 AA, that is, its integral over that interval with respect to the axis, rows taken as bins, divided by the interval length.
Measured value 2.84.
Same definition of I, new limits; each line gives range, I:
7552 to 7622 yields 2.91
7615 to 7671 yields 2.85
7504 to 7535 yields 2.95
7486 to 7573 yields 2.92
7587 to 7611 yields 2.87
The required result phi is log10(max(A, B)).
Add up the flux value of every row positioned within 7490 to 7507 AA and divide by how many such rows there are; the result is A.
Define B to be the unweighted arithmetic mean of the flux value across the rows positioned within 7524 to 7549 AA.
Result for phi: 0.469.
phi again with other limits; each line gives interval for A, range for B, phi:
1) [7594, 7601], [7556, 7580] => 0.469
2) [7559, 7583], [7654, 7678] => 0.475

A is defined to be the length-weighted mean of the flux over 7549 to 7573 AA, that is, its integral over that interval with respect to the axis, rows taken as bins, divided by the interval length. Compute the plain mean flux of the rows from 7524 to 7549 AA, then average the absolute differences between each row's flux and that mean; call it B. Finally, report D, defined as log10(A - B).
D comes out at 0.463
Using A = 2.97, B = 0.065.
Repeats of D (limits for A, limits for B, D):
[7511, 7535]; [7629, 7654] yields 0.462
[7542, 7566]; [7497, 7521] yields 0.460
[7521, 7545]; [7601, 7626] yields 0.452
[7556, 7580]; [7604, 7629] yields 0.453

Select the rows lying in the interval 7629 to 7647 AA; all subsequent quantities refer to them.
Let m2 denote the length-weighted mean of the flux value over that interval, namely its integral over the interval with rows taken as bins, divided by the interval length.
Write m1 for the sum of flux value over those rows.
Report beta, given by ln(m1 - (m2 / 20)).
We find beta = 2.666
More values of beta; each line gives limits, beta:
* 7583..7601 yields 2.659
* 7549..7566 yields 2.691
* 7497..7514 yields 2.652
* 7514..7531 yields 2.697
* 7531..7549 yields 2.664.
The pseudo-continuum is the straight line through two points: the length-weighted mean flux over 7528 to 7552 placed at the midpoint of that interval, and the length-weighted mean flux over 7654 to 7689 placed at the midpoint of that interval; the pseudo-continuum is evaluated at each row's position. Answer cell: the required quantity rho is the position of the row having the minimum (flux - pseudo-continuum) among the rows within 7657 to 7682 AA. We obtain 7666.01 AA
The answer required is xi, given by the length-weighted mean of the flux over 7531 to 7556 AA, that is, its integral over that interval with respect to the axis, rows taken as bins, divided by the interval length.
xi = 2.94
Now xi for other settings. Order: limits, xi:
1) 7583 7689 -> 2.86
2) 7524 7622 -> 2.92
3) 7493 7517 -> 2.86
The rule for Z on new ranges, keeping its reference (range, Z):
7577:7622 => 0.187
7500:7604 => 0.334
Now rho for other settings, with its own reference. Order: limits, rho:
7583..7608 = 7588.73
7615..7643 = 7616.74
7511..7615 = 7557.34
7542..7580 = 7557.34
